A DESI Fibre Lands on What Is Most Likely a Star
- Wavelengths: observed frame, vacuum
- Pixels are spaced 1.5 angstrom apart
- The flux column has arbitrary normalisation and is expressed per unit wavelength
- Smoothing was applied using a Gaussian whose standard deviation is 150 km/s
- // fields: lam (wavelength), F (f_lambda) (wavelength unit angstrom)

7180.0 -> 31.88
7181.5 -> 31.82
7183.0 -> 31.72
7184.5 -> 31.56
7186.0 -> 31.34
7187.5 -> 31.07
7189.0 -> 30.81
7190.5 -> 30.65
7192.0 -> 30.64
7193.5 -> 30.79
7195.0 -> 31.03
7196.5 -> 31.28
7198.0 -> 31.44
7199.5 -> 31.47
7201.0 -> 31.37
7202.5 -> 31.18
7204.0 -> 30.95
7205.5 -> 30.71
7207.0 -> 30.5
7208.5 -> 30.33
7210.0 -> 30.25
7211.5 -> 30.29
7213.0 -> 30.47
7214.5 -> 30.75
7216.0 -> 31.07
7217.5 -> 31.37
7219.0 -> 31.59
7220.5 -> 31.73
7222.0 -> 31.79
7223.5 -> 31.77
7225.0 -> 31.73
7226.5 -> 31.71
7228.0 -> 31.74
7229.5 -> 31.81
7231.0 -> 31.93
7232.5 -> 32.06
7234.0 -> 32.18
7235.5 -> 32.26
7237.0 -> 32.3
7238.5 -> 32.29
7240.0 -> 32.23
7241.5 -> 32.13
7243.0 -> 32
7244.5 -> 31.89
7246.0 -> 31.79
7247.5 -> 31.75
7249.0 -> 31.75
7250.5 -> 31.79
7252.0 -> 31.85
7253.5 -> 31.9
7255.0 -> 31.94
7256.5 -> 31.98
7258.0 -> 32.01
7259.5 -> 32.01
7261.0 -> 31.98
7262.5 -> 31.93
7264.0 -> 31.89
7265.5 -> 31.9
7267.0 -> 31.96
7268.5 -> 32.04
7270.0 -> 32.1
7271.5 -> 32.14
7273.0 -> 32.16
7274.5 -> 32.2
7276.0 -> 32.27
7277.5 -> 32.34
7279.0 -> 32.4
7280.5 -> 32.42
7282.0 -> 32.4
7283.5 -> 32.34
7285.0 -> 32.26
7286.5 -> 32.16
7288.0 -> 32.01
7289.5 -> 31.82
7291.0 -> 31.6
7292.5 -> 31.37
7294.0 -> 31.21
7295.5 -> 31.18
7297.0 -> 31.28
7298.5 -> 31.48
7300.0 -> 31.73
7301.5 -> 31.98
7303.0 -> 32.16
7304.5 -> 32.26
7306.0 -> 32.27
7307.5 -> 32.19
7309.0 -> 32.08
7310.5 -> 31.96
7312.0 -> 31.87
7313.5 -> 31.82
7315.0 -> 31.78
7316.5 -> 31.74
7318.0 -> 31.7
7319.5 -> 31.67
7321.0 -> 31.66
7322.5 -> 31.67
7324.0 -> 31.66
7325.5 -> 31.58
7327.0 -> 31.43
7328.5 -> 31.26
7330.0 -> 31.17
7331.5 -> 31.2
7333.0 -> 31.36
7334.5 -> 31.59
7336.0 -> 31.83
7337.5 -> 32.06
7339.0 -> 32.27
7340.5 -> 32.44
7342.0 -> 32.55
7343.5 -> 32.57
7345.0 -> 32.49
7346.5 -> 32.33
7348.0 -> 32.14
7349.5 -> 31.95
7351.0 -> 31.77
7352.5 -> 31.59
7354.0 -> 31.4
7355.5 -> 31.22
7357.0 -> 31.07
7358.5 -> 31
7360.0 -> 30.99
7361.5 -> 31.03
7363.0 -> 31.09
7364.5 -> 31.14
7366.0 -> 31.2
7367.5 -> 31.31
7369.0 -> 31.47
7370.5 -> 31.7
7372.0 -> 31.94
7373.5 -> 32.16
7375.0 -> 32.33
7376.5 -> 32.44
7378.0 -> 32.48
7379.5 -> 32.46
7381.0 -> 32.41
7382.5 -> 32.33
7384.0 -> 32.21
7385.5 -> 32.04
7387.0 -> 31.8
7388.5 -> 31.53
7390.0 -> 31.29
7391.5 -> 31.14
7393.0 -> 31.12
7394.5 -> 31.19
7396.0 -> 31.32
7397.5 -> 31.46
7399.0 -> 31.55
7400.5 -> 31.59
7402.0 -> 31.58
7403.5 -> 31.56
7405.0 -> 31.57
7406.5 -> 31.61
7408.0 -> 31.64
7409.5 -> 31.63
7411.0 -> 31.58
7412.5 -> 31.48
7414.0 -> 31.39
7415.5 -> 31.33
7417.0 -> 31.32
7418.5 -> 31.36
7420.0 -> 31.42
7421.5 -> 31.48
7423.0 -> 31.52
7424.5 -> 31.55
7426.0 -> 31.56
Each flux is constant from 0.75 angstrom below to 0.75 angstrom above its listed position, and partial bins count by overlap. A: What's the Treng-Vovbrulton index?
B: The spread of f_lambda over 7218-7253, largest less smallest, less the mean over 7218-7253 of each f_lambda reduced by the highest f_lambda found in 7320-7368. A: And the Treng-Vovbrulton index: 1.4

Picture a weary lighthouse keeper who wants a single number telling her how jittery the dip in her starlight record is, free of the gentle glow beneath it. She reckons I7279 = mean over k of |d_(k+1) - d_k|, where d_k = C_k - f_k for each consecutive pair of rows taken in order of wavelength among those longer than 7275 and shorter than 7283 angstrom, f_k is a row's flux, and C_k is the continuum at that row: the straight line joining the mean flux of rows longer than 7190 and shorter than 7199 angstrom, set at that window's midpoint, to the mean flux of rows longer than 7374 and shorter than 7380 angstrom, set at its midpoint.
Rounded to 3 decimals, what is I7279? 0.037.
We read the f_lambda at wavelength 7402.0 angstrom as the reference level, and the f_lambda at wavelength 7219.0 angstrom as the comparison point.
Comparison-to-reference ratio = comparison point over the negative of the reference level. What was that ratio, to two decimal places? -1.00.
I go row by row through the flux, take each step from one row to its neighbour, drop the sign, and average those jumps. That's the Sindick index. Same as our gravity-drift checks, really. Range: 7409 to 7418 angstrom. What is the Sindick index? 0.062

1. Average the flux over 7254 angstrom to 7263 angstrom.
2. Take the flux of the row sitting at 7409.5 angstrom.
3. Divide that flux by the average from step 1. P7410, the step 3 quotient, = 0.989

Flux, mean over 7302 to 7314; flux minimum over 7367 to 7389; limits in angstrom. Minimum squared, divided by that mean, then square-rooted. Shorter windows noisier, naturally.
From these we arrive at 5.53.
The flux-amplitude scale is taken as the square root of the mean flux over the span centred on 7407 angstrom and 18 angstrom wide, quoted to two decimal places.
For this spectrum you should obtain 5.62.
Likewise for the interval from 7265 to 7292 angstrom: 5.67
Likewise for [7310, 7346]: 5.64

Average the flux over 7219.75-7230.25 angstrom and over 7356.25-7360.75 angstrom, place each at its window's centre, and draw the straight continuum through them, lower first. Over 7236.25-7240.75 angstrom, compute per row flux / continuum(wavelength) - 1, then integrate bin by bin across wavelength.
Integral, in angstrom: 0.084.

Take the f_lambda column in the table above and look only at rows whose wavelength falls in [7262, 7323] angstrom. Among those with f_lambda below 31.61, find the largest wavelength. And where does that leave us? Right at 7298.5 angstrom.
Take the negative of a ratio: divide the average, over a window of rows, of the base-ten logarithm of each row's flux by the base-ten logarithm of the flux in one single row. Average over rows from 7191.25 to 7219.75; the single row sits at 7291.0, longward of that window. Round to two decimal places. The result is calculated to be -0.99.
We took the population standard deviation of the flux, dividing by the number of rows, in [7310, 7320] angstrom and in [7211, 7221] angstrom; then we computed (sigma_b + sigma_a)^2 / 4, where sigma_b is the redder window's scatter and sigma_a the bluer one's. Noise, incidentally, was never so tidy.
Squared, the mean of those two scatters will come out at 0.093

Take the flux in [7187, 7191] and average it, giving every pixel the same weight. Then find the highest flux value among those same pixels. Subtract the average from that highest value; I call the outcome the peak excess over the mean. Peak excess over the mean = 0.23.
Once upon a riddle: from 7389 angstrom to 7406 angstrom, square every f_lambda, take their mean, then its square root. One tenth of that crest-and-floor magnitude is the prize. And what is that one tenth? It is 3.14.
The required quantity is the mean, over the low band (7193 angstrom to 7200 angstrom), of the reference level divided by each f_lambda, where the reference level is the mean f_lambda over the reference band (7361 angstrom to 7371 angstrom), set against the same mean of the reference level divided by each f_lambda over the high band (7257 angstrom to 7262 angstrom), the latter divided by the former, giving 0.975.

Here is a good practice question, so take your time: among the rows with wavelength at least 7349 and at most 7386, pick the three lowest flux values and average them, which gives 31.0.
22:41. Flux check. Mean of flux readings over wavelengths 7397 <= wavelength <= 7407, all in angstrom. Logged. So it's 31.6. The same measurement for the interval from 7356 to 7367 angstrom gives 31.1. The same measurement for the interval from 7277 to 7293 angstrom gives 32.1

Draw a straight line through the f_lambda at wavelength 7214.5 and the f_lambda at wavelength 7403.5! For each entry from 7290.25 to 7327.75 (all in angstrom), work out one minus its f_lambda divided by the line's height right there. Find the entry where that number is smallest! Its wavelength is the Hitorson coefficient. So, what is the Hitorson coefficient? 7306.0 angstrom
